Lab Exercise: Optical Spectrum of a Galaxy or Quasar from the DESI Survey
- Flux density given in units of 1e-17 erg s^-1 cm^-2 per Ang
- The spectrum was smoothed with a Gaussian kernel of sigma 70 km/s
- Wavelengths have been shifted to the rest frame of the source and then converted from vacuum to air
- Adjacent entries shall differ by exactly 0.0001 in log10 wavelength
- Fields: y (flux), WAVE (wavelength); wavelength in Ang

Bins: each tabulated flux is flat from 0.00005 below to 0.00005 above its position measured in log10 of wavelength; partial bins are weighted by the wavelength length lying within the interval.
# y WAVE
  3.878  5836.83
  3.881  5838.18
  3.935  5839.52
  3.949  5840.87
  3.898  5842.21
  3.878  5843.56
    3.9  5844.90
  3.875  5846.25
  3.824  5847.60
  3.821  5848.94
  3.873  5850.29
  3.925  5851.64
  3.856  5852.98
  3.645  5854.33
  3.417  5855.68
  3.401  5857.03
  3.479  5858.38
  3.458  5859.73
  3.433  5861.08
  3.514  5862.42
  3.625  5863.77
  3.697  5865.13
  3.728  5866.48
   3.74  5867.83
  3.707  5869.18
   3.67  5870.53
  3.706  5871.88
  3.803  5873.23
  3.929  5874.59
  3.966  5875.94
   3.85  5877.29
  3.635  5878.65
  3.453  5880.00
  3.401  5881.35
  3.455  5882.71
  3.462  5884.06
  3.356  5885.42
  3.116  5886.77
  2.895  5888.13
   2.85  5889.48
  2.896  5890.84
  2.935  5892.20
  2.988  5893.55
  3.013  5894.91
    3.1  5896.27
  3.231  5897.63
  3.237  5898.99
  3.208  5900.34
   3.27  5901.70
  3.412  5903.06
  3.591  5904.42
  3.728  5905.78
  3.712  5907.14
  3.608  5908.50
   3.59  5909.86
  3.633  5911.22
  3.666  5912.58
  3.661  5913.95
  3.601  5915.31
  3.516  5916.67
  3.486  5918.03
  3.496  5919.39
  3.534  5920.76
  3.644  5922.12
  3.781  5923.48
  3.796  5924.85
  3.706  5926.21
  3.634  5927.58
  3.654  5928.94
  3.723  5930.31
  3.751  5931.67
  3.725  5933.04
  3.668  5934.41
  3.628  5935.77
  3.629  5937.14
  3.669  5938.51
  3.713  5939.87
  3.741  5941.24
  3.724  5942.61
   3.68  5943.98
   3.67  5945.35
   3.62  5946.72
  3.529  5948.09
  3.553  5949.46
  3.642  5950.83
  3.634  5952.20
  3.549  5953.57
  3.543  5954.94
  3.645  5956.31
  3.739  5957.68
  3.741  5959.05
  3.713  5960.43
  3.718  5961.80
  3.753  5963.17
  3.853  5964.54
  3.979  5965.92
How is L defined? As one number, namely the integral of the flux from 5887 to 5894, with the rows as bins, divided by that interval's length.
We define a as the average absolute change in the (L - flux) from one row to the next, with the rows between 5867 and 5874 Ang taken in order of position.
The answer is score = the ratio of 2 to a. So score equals 39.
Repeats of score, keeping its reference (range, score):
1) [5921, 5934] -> 35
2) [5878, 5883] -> 21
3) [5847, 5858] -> 22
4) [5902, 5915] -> 30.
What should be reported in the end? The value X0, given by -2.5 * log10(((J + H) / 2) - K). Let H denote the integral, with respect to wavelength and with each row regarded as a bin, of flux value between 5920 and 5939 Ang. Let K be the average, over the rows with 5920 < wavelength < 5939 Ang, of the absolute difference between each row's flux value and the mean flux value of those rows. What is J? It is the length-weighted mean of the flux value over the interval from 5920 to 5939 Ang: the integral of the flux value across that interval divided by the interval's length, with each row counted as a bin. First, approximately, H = 69.9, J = 3.68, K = 0.06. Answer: -3.91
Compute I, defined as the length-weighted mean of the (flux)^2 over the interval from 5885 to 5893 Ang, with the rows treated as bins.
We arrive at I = 9.0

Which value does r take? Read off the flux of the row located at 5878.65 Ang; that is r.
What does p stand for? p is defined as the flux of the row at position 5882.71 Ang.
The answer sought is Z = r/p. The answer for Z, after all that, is 1.05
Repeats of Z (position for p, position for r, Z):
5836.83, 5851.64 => 1.01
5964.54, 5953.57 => 0.92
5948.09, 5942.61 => 1.06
